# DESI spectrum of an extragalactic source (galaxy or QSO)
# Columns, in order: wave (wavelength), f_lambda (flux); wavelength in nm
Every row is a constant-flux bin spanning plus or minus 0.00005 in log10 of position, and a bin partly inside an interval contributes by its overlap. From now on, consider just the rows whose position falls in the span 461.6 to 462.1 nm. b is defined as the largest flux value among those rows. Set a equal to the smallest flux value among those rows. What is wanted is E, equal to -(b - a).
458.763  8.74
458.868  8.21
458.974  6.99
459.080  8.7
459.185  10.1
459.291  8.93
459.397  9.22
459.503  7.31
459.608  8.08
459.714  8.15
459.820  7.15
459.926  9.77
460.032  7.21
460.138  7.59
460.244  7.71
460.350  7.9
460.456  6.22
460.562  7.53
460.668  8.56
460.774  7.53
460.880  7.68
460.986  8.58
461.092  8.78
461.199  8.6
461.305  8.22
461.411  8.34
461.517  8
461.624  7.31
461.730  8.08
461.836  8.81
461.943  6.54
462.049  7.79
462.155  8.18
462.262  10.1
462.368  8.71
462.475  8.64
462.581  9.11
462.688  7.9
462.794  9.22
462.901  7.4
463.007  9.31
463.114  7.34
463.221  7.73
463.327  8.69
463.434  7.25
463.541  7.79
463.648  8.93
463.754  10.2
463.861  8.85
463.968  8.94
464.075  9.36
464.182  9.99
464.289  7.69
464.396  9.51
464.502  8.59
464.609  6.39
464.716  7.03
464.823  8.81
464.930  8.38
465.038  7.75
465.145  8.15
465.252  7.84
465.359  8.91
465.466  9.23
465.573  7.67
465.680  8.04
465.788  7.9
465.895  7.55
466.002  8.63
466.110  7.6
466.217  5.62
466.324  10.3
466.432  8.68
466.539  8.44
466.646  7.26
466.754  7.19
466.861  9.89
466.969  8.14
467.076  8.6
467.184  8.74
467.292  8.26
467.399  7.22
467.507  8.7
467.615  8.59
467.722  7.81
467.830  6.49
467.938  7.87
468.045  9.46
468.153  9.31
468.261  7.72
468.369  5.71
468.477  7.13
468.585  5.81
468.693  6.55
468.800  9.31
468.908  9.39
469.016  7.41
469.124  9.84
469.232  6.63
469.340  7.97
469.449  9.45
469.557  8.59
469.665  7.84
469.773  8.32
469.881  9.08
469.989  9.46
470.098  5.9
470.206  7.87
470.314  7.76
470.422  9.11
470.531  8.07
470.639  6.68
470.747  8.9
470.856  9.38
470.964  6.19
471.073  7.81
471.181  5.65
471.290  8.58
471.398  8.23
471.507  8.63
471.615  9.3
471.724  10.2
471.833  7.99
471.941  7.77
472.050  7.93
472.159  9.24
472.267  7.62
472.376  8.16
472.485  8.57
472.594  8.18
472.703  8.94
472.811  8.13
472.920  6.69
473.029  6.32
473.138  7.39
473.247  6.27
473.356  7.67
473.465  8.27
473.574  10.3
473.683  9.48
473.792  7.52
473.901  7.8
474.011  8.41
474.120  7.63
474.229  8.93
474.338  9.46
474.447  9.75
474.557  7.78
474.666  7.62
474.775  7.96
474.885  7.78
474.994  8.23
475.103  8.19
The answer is -2.3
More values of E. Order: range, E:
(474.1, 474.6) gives -2.1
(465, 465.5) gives -1.5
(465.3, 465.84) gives -1.6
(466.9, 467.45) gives -1.5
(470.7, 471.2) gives -3.7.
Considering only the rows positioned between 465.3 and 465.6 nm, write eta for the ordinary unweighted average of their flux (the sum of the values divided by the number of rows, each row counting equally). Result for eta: 8.6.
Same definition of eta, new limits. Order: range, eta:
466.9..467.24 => 8.5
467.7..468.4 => 7.8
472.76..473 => 7.4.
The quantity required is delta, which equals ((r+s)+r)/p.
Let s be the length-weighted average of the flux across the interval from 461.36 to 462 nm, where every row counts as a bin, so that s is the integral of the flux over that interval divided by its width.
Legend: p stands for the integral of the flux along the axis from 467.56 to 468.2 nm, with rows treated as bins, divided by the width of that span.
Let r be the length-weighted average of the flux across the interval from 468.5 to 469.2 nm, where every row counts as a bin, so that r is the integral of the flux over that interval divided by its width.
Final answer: 2.88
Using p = 8.25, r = 7.97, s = 7.84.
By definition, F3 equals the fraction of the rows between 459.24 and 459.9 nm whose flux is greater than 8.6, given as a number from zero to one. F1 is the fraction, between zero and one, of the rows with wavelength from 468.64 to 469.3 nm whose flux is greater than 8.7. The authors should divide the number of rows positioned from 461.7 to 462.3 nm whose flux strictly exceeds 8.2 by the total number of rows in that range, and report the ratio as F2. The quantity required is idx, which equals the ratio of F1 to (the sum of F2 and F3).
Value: 0.75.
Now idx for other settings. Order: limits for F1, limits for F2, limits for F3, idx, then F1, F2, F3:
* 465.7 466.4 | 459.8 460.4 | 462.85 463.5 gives 0.33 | 0.17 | 0.2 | 0.33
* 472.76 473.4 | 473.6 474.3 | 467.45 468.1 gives 0.00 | 0.00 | 0.5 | 0.33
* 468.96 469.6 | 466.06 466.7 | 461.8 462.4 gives 0.33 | 0.33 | 0.5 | 0.50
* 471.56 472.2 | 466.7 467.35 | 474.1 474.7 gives 0.43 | 0.50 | 0.7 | 0.50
